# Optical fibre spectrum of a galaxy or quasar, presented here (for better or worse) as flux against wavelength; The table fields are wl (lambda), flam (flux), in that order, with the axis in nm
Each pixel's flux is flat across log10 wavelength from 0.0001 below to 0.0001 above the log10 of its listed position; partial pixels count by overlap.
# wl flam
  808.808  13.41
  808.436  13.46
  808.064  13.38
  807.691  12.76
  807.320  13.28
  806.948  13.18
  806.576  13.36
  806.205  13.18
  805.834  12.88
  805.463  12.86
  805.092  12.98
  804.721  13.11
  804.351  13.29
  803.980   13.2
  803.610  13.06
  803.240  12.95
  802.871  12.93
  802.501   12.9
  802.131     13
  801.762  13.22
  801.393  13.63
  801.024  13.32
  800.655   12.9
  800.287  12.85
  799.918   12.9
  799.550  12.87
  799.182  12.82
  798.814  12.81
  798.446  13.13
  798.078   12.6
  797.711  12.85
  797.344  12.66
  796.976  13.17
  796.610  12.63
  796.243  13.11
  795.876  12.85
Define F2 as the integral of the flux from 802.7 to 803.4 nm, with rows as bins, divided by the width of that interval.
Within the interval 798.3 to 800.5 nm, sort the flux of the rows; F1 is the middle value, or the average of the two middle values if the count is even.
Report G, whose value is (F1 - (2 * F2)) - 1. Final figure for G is -14.1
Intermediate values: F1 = 12.9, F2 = 13.0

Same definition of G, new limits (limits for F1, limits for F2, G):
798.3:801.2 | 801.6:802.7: -14.2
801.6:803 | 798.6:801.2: -13.9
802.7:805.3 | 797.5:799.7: -13.6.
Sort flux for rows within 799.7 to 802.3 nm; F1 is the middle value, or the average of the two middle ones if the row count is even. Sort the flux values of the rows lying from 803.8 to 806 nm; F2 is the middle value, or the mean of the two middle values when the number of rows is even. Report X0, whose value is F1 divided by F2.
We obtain 1.00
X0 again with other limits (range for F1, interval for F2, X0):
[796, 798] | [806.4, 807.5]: 0.97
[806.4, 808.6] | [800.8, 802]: 1.00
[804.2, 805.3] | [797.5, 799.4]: 1.02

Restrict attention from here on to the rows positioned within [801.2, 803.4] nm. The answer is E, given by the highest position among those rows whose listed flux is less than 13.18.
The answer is 803.240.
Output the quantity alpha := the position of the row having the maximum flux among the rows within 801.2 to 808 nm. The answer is 801.393 nm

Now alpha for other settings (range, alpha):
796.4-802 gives 801.393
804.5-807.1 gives 806.576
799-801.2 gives 801.024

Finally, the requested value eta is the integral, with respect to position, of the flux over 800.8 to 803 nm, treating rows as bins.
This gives 29.0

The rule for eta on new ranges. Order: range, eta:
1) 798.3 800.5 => 28.4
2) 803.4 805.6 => 28.8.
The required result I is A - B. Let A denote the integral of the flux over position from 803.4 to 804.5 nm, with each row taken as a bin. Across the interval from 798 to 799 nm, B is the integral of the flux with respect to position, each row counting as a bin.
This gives 1.6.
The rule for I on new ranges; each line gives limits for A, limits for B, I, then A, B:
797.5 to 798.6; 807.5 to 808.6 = -0.4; 14.1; 14.5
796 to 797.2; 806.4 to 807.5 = 0.9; 15.5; 14.6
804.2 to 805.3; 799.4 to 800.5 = 0.3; 14.4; 14.2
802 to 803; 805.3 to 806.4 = -1.4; 12.9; 14.3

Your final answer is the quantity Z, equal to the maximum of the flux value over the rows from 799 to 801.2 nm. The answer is 13.32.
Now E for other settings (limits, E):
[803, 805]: 804.721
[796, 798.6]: 798.446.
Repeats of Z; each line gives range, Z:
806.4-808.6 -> 13.46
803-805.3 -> 13.29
